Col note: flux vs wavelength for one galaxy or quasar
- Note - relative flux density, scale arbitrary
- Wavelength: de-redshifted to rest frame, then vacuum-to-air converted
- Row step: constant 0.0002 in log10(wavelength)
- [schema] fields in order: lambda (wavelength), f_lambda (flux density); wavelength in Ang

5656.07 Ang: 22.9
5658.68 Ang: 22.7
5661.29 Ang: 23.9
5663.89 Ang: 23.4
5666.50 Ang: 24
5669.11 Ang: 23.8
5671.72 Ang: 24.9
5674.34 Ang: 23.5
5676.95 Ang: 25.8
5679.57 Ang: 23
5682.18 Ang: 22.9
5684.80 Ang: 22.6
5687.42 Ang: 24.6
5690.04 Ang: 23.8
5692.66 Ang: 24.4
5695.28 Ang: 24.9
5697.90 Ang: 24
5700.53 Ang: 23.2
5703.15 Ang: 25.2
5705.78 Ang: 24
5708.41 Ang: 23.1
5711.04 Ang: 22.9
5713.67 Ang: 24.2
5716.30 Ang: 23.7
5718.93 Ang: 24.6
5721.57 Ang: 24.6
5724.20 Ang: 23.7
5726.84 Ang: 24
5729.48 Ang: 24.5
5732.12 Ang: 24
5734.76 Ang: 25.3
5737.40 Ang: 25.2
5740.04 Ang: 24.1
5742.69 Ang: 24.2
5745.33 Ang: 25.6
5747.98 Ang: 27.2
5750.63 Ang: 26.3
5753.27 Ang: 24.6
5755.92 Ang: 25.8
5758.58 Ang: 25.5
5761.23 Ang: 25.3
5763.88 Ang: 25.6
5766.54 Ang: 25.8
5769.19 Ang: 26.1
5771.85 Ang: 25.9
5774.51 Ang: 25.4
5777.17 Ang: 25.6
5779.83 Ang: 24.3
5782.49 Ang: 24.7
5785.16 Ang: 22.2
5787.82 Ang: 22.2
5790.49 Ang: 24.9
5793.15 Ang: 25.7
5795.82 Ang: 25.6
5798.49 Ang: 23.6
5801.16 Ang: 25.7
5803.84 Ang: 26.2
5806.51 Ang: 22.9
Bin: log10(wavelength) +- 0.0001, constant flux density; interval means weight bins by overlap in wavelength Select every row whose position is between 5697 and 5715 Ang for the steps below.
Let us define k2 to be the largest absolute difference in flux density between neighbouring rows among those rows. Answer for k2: 2.0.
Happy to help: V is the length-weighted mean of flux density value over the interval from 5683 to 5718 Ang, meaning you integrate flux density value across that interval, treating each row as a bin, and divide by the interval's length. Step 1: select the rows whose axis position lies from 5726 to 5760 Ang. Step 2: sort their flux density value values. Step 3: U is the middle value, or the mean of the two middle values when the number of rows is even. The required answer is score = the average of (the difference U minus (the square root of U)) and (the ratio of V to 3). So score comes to 14.1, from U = 25.2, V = 23.89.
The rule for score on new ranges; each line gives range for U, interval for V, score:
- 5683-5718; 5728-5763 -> 13.8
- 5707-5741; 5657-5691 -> 13.6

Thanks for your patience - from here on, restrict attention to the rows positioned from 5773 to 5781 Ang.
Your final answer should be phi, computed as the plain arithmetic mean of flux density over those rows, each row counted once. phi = 25.1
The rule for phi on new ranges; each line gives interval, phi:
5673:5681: 24.1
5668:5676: 24.1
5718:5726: 24.3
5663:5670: 23.7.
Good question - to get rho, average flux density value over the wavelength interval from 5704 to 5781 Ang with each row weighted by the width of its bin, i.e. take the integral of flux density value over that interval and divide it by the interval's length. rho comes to 24.9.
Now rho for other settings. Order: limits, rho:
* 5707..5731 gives 23.9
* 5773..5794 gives 24.4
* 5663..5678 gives 24.2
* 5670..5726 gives 24.0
